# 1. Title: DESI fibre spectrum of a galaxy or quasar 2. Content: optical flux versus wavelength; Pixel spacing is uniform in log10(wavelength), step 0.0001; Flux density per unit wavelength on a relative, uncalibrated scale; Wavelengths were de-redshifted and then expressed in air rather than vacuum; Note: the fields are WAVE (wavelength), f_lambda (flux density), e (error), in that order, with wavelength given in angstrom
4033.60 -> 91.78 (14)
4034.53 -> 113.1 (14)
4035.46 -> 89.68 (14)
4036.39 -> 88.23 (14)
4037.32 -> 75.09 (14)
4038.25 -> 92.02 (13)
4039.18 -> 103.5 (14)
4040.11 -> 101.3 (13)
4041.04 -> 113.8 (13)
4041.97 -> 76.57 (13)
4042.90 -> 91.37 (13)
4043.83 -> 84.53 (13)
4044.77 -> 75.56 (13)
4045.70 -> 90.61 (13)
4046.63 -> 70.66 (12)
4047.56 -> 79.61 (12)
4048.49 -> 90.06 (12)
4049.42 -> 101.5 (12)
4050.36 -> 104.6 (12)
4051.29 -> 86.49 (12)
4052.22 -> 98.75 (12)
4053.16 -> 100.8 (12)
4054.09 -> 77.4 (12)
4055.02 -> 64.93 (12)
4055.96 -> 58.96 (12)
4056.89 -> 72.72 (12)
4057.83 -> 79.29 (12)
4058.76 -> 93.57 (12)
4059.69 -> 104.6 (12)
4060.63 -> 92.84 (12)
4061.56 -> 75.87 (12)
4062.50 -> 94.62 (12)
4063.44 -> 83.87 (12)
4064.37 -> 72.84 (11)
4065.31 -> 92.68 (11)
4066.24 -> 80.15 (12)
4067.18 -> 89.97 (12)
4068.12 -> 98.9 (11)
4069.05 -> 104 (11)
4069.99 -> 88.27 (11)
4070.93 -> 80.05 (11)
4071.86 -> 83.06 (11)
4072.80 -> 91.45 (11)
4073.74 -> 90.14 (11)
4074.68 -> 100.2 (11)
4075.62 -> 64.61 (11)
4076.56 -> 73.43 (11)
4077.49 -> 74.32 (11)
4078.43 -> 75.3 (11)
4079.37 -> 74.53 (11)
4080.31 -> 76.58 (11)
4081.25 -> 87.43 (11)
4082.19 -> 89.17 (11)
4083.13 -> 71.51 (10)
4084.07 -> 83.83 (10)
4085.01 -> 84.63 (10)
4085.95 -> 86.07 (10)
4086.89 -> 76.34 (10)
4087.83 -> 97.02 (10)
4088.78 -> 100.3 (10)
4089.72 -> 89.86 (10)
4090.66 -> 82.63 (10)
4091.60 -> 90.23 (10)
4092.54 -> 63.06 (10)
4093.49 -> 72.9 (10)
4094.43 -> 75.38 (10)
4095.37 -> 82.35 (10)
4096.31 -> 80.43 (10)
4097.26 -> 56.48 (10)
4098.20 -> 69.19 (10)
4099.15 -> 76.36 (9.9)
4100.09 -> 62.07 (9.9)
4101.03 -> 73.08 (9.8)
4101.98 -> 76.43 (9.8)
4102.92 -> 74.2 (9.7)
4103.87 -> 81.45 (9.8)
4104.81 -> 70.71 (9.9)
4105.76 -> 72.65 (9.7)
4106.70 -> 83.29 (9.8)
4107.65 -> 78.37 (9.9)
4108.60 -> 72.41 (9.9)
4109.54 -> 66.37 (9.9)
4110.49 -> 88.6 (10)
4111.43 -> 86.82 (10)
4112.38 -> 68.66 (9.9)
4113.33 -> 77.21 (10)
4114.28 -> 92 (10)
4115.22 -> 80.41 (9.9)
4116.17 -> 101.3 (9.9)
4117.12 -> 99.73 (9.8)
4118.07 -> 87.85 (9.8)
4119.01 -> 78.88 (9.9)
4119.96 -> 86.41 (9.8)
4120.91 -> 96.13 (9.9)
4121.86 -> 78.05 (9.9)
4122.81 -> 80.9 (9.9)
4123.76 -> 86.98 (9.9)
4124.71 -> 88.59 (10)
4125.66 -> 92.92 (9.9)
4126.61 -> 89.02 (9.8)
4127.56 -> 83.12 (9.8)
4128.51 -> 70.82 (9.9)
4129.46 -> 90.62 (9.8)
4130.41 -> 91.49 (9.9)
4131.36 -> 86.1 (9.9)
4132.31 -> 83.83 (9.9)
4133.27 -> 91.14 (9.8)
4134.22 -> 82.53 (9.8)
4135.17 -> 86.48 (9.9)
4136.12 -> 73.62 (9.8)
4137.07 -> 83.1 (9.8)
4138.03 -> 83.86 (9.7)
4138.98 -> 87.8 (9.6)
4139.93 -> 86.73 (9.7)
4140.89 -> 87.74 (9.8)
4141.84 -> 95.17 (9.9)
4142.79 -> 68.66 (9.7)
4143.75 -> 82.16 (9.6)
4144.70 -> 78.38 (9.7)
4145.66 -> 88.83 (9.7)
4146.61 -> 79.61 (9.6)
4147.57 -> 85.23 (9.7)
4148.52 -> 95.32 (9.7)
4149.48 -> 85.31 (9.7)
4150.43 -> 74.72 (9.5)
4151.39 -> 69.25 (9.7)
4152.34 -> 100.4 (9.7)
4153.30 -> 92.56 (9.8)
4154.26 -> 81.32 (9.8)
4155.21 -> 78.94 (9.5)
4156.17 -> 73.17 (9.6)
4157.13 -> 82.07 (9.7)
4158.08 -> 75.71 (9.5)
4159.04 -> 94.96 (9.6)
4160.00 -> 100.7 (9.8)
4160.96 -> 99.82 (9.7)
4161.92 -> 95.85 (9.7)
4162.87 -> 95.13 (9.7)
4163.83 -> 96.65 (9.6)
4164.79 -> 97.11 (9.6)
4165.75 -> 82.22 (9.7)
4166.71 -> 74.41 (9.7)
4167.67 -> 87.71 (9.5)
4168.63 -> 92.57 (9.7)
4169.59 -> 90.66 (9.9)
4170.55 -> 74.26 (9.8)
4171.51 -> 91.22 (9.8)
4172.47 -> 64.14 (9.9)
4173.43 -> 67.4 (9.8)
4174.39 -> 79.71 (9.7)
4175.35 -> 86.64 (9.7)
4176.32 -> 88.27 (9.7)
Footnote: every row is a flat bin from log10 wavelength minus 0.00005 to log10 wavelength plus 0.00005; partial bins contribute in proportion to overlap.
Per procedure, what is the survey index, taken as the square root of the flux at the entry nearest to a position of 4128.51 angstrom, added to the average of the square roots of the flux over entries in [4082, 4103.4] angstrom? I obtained 17.27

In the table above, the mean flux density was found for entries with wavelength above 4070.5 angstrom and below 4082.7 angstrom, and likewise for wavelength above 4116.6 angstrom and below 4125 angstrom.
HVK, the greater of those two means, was 87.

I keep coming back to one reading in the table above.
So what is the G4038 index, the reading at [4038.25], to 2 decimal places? 92.02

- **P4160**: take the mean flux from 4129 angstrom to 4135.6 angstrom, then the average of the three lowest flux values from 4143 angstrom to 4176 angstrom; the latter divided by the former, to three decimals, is 0.765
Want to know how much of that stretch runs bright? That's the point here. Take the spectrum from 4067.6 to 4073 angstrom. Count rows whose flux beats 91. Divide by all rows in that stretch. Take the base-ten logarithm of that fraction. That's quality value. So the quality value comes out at -0.30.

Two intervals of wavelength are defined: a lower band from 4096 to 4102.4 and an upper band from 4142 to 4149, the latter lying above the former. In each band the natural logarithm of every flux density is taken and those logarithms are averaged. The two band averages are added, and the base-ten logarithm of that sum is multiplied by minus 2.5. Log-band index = -2.34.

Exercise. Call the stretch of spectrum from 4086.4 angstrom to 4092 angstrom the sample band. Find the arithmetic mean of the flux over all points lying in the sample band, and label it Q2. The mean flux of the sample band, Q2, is 89.4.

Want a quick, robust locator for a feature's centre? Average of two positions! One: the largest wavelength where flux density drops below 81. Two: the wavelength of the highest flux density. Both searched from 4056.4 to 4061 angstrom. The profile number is 4058.8 angstrom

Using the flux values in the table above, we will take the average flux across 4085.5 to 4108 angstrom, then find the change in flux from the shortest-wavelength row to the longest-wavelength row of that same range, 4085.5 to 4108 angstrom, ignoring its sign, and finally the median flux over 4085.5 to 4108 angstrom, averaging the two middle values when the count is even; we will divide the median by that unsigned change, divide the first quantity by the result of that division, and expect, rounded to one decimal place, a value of 7.9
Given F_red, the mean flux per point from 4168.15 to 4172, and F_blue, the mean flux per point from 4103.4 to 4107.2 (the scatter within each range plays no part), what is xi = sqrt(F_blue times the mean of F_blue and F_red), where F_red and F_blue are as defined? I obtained 80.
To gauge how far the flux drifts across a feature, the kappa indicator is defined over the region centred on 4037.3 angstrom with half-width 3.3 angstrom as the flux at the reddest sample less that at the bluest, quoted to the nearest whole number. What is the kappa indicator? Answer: -12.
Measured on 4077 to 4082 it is 13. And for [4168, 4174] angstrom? -25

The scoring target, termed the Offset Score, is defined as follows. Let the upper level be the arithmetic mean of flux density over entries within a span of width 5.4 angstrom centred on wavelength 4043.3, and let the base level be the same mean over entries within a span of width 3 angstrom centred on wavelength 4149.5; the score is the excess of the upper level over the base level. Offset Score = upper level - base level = 4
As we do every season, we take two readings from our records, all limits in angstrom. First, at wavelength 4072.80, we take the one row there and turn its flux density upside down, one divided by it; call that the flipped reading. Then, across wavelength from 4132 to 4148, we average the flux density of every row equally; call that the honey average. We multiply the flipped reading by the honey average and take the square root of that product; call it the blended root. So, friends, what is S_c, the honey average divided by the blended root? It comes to 88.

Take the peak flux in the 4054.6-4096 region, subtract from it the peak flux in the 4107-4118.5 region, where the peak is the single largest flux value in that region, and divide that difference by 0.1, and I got 33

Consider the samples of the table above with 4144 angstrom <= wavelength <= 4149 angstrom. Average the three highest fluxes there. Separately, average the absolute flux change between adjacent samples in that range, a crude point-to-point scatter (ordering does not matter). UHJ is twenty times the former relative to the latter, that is 203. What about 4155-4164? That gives 336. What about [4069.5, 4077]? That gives 174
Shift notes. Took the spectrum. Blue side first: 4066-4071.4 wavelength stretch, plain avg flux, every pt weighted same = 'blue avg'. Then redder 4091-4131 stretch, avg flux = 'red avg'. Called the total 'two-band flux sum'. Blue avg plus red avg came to 171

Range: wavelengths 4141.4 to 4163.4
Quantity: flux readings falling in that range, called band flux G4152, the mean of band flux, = 85.8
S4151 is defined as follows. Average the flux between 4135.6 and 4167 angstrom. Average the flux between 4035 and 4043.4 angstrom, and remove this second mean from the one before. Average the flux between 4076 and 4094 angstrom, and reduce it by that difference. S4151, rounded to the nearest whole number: 88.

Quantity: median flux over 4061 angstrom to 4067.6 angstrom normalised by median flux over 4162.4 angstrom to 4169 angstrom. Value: 0.91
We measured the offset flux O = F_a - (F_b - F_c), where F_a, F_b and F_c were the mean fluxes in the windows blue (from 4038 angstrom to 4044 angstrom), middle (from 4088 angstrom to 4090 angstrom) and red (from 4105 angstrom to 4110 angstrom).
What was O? 74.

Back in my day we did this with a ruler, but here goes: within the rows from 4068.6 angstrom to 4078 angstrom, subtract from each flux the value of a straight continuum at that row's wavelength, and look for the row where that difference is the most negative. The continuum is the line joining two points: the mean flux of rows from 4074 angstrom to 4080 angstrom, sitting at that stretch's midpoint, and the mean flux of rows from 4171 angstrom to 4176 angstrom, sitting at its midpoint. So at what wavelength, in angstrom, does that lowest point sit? 4075.62 angstrom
